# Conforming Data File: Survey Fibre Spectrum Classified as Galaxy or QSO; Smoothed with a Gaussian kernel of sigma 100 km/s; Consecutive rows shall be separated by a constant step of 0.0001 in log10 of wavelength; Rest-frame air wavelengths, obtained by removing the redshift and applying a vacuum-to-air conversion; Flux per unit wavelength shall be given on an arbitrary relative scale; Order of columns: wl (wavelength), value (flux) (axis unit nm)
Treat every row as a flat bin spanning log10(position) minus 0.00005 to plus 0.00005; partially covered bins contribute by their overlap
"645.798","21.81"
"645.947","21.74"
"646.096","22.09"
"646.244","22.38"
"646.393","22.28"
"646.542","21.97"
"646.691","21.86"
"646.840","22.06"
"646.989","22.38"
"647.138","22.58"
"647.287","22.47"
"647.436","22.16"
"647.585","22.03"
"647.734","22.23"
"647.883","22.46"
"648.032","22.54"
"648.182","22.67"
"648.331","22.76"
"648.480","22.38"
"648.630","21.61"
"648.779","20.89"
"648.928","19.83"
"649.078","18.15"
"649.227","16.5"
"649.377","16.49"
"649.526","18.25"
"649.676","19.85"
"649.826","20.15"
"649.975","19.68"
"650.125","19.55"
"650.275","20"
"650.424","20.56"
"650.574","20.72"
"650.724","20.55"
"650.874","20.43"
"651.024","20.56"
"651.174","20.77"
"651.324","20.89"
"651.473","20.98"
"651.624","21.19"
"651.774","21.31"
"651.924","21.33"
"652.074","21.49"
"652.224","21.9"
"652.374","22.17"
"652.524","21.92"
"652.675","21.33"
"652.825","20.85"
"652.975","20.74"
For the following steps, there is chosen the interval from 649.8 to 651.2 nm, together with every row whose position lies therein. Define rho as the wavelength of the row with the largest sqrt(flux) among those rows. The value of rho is 651.174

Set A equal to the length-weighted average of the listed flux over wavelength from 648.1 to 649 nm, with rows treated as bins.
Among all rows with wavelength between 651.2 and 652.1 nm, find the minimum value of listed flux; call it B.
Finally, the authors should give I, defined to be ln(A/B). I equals 0.04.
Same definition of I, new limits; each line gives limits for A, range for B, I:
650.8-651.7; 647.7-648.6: -0.07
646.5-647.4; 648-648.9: 0.06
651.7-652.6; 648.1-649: 0.09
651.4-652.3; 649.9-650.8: 0.09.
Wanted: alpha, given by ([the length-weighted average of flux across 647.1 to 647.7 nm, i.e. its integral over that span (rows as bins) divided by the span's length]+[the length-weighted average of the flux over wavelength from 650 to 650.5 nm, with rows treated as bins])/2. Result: 21.1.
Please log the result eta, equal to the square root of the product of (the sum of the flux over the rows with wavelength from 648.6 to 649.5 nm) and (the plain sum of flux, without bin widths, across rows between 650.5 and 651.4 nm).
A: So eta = 119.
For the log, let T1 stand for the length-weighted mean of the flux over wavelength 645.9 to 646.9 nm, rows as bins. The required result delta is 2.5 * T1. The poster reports 55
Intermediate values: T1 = 22.1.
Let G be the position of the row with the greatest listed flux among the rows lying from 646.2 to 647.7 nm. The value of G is 647.138 nm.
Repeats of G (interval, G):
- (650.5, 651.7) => 651.624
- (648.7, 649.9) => 648.779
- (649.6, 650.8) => 650.574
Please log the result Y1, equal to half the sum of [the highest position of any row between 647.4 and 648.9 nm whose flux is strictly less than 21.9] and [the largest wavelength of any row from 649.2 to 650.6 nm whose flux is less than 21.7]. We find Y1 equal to 649.68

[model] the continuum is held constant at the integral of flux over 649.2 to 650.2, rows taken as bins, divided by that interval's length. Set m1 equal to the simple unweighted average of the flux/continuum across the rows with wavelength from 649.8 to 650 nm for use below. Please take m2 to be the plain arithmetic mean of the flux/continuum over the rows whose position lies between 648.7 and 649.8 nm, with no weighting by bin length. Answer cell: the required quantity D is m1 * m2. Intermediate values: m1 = 1.06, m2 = 0.99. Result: 1.1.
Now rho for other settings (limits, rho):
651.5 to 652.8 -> 652.374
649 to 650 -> 649.826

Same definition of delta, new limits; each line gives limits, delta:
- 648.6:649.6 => 47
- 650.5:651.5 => 52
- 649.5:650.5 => 49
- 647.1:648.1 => 56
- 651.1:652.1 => 53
